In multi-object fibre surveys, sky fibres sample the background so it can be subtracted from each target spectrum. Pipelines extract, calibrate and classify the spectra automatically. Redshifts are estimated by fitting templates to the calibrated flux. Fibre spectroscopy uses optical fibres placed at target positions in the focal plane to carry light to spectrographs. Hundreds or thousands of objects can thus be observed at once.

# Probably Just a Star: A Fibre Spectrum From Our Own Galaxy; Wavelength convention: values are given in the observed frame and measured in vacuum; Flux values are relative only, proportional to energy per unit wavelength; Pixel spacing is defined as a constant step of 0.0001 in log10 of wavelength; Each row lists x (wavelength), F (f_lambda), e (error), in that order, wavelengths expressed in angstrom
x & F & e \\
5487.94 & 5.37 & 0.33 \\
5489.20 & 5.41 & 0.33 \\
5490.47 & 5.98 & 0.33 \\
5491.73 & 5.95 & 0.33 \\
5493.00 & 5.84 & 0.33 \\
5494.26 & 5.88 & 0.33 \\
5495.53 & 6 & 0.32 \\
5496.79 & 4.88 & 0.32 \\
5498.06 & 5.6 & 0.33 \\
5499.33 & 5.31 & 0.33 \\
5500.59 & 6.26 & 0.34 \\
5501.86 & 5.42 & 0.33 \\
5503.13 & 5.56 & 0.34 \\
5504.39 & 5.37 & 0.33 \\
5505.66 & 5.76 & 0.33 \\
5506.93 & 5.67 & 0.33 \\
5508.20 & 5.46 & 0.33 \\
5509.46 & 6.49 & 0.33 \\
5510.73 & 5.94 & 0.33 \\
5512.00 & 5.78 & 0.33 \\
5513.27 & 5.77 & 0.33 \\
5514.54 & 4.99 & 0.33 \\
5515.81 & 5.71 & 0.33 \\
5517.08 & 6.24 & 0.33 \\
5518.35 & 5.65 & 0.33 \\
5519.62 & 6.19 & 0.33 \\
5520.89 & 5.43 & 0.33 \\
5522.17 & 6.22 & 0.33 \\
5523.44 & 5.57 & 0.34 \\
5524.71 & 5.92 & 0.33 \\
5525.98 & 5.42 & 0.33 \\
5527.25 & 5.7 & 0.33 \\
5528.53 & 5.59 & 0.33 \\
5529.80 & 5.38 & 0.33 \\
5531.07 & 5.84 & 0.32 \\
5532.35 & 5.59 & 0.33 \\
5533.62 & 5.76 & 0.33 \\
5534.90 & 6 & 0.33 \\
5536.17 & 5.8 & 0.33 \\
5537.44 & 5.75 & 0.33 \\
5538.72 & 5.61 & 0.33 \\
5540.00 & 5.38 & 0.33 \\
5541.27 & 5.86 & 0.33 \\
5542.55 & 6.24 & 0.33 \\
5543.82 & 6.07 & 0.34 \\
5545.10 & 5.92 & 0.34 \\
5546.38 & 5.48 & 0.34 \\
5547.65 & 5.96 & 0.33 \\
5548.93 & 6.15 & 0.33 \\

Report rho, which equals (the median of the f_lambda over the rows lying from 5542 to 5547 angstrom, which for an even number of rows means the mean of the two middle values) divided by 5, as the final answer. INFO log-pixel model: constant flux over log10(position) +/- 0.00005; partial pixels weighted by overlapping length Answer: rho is 1.20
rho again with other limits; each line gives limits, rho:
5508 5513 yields 1.17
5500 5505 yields 1.10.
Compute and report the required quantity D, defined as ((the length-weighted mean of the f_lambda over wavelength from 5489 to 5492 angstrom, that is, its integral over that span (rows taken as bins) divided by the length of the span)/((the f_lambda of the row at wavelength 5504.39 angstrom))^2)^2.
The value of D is 0.041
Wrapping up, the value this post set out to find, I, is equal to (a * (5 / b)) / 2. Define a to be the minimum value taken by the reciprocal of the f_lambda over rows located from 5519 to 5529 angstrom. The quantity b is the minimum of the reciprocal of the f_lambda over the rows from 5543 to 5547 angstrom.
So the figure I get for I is 2.44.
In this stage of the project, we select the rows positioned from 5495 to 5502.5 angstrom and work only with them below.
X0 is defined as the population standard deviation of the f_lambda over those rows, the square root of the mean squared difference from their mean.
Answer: 0.45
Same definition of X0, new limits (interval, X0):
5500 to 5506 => 0.32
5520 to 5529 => 0.27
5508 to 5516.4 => 0.42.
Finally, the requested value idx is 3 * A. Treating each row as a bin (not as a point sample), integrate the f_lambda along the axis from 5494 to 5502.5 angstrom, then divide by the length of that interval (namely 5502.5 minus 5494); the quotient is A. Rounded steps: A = 5.61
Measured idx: 16.8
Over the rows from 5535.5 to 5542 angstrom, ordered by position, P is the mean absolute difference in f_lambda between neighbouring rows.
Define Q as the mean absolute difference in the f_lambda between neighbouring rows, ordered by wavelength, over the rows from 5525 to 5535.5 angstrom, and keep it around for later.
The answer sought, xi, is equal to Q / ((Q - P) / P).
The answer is 3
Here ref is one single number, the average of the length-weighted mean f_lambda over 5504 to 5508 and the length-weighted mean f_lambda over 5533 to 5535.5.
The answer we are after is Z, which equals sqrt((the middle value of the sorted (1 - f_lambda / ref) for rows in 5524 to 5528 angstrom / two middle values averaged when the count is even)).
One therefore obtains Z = 0.07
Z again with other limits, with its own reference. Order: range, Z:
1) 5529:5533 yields 0.16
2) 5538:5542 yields 0.14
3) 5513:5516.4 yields 0.06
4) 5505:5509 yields 0.10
